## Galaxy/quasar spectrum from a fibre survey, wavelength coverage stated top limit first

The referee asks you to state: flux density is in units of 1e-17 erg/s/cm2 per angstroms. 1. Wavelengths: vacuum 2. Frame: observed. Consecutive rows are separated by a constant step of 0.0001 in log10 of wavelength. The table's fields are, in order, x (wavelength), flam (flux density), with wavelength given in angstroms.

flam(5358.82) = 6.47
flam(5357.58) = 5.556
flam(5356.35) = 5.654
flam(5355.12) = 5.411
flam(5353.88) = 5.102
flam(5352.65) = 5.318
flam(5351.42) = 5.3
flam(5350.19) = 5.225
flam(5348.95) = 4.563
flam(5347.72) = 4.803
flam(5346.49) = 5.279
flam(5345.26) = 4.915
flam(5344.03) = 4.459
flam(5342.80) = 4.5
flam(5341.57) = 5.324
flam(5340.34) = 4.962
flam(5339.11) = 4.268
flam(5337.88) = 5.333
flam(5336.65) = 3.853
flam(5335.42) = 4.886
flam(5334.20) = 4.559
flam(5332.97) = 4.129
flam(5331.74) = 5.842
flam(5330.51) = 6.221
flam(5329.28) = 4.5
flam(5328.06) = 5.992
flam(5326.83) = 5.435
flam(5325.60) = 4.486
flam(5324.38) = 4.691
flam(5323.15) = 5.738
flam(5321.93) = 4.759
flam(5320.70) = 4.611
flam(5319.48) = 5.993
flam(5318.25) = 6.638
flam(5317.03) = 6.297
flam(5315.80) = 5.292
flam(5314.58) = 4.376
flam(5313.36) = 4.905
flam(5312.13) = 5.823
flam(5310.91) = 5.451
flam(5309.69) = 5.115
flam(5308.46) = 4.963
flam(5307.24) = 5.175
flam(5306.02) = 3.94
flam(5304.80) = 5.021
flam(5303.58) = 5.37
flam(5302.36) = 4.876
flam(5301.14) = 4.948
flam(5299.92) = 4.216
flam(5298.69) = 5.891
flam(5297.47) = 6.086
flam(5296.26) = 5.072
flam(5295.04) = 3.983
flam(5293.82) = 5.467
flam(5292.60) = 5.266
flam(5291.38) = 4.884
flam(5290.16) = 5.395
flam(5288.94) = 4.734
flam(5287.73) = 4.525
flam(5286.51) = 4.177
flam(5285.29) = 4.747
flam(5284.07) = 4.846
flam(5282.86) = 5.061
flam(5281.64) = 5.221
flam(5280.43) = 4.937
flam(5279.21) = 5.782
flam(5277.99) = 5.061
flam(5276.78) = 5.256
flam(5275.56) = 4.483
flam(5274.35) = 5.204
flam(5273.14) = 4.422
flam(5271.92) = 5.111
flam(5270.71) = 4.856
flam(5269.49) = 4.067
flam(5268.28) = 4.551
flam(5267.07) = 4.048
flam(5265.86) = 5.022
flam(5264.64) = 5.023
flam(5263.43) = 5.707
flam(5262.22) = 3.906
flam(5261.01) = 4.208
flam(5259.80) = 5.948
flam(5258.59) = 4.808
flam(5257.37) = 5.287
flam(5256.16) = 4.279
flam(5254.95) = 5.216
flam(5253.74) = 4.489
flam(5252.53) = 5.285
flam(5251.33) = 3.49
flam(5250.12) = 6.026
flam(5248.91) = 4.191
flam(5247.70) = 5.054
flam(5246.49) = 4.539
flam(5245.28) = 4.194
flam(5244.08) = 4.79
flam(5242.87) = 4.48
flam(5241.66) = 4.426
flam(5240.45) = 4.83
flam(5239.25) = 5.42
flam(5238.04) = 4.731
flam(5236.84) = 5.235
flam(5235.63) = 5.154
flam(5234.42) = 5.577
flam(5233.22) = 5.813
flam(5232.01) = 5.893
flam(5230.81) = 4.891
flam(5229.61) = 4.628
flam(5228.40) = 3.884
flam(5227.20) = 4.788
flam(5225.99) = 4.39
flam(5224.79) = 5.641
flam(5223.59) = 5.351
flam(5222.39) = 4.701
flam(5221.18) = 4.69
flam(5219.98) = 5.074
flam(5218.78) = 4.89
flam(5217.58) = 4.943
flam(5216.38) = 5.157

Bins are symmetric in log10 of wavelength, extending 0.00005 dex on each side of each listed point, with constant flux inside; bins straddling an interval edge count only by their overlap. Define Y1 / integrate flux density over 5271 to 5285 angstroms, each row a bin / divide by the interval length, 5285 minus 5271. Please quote 5.03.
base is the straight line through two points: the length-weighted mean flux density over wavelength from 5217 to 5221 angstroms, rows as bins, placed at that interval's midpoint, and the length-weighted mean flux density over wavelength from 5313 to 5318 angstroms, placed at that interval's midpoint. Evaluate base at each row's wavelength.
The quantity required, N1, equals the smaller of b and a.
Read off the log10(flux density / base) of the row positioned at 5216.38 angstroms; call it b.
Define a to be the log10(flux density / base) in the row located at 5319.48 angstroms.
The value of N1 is 0.02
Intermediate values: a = 0.05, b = 0.02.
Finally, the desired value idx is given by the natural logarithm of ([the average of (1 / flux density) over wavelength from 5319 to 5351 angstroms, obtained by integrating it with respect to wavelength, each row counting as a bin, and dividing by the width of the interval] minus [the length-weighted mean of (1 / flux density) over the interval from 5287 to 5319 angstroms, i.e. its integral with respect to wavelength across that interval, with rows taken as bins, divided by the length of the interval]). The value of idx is -5.0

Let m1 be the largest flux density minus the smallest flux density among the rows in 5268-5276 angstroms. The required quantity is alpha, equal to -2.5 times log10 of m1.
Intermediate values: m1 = 1.1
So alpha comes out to -0.1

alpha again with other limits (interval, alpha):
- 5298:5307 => -0.7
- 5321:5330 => -0.4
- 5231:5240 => -0.2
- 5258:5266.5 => -0.8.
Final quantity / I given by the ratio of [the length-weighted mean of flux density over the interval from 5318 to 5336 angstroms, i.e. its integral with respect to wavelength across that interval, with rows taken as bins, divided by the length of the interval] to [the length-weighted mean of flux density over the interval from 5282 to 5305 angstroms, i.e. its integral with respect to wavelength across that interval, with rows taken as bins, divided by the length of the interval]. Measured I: 1.05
